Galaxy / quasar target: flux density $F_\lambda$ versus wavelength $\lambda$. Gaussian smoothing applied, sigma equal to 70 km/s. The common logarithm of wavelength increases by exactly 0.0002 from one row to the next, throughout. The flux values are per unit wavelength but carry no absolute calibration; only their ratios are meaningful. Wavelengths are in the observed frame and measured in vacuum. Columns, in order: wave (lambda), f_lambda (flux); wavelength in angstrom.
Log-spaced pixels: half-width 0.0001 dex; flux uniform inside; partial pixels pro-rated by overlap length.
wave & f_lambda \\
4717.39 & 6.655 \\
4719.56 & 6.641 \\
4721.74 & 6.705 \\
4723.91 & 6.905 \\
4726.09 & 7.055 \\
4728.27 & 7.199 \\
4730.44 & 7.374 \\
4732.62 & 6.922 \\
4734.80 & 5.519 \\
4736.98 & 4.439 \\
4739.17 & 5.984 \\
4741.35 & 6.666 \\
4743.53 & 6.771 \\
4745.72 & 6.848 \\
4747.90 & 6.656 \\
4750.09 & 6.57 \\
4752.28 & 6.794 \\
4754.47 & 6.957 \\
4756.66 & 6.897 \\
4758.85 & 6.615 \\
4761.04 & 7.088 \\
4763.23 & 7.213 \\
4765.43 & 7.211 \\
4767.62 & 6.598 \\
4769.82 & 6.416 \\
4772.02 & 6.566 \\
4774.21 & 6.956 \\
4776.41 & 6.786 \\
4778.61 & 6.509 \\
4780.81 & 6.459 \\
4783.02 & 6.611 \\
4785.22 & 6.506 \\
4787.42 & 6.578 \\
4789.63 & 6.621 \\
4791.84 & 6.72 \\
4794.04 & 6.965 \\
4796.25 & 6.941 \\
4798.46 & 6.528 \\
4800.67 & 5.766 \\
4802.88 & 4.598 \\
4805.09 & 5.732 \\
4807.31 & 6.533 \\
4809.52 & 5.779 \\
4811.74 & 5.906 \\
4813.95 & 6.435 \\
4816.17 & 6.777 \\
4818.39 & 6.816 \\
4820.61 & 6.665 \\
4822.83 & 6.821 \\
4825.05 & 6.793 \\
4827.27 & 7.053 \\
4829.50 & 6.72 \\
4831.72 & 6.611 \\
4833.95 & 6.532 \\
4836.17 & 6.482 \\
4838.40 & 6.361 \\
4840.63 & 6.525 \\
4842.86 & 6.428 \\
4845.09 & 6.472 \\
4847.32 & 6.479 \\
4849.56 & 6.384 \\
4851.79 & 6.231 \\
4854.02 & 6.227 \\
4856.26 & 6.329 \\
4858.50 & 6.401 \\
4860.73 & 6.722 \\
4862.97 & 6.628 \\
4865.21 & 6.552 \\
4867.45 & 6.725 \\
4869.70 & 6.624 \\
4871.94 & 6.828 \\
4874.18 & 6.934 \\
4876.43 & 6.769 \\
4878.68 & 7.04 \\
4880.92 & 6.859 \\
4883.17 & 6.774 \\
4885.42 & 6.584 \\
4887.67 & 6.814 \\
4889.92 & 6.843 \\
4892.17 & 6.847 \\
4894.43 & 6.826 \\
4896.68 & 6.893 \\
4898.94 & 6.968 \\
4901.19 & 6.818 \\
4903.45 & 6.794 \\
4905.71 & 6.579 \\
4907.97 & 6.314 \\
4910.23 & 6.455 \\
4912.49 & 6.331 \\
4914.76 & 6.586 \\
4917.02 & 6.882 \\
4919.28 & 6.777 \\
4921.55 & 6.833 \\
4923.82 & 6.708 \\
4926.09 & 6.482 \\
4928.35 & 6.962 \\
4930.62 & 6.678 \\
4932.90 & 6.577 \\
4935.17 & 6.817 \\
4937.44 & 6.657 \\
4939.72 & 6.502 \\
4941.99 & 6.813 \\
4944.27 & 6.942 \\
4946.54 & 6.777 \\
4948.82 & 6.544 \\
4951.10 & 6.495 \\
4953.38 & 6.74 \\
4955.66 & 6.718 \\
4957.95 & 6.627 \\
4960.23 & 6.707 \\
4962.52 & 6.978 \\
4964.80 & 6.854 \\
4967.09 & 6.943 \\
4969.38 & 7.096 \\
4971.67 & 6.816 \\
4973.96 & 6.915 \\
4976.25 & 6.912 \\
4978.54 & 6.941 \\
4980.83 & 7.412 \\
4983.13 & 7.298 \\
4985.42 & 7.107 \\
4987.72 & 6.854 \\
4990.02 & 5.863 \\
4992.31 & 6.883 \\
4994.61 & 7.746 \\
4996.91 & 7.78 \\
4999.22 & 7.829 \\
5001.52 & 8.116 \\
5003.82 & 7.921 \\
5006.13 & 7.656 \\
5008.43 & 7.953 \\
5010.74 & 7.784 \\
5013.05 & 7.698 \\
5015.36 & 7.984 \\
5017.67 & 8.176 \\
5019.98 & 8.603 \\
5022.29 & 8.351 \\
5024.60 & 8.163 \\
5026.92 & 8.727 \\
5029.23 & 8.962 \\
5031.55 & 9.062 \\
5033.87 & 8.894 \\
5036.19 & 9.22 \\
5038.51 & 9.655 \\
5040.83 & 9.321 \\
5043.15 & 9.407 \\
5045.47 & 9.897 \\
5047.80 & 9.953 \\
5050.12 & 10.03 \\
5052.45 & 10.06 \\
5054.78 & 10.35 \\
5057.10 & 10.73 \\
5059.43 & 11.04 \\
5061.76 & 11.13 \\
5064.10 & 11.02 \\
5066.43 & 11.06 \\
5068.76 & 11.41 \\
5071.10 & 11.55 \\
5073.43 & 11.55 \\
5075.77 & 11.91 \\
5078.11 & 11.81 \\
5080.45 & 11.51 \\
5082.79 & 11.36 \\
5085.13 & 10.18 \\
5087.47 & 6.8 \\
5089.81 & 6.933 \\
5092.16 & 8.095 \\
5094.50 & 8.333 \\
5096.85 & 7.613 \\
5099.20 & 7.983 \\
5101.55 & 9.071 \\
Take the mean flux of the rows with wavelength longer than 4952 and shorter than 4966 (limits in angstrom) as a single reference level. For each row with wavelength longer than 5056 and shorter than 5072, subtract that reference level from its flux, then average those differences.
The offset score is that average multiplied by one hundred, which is 436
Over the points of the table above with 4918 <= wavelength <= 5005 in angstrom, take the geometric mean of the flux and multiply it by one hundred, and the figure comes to 692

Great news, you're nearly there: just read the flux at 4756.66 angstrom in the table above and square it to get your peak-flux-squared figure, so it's 48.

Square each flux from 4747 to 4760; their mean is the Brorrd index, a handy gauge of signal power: 46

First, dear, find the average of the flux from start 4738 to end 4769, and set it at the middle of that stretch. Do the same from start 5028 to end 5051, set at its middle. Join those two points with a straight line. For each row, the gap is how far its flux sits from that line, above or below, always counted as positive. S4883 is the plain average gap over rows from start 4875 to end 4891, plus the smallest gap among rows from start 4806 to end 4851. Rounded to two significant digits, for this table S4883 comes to 1.6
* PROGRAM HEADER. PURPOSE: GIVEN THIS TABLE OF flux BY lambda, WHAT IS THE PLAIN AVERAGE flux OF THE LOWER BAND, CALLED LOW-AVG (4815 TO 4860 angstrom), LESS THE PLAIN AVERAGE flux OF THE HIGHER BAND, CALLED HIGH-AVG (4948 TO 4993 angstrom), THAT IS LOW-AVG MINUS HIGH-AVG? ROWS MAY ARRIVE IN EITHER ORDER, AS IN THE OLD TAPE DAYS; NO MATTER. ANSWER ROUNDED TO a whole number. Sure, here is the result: 0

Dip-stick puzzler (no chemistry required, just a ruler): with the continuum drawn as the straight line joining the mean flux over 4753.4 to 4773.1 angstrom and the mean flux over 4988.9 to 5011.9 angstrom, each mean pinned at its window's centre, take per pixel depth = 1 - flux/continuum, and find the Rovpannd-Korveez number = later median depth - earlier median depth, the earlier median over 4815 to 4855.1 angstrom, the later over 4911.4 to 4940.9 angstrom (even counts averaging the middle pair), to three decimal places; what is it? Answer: 0.015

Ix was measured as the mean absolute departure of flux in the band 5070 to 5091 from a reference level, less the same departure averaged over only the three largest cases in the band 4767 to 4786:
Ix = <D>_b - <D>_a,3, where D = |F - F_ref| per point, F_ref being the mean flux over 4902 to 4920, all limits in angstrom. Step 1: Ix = 3.6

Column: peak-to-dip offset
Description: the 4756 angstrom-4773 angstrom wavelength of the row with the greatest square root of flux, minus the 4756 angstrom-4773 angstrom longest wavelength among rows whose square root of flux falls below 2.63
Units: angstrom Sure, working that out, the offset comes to -8.8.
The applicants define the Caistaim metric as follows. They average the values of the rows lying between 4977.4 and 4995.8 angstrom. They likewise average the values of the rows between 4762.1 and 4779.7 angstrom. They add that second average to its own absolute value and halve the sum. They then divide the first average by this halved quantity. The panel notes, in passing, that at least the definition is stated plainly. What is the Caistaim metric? 1.0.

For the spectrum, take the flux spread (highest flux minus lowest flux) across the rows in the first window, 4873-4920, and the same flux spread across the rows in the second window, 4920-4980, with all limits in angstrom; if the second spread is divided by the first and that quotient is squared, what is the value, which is 0.72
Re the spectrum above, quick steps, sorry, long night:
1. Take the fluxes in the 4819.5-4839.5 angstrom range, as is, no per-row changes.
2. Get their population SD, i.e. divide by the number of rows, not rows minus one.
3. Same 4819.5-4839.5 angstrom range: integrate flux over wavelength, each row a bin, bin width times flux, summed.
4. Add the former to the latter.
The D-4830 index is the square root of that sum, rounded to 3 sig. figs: 11.6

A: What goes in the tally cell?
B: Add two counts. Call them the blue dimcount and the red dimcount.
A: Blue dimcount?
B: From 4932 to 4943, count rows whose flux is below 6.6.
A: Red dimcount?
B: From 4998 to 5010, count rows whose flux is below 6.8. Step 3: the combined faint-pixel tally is 2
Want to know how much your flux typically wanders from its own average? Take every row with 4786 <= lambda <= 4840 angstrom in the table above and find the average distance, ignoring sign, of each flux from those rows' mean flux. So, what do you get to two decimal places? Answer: 0.38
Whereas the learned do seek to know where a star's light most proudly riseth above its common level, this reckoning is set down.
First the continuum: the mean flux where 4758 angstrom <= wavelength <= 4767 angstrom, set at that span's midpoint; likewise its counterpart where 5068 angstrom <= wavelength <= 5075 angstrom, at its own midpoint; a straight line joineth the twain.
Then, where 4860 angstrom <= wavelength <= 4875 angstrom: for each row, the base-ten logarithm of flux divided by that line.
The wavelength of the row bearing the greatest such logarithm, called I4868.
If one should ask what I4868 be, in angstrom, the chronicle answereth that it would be 4874.18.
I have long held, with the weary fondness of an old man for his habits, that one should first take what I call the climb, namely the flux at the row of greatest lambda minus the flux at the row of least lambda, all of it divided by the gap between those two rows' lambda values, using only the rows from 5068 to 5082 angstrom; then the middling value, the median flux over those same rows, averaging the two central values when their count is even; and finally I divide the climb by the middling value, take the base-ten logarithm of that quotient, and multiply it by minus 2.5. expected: 7.8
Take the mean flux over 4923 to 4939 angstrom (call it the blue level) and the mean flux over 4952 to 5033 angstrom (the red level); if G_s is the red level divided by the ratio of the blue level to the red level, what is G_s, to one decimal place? 8.4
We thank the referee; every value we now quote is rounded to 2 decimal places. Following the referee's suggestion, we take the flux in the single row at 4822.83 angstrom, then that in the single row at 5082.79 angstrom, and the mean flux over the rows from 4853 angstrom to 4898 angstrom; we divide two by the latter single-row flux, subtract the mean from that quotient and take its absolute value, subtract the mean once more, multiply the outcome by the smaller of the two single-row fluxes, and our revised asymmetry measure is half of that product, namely -0.60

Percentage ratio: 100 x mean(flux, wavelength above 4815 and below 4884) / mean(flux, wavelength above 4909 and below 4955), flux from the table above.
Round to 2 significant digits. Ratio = 99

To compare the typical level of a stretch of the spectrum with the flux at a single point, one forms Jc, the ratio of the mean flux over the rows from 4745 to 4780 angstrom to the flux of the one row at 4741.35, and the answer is 1.02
